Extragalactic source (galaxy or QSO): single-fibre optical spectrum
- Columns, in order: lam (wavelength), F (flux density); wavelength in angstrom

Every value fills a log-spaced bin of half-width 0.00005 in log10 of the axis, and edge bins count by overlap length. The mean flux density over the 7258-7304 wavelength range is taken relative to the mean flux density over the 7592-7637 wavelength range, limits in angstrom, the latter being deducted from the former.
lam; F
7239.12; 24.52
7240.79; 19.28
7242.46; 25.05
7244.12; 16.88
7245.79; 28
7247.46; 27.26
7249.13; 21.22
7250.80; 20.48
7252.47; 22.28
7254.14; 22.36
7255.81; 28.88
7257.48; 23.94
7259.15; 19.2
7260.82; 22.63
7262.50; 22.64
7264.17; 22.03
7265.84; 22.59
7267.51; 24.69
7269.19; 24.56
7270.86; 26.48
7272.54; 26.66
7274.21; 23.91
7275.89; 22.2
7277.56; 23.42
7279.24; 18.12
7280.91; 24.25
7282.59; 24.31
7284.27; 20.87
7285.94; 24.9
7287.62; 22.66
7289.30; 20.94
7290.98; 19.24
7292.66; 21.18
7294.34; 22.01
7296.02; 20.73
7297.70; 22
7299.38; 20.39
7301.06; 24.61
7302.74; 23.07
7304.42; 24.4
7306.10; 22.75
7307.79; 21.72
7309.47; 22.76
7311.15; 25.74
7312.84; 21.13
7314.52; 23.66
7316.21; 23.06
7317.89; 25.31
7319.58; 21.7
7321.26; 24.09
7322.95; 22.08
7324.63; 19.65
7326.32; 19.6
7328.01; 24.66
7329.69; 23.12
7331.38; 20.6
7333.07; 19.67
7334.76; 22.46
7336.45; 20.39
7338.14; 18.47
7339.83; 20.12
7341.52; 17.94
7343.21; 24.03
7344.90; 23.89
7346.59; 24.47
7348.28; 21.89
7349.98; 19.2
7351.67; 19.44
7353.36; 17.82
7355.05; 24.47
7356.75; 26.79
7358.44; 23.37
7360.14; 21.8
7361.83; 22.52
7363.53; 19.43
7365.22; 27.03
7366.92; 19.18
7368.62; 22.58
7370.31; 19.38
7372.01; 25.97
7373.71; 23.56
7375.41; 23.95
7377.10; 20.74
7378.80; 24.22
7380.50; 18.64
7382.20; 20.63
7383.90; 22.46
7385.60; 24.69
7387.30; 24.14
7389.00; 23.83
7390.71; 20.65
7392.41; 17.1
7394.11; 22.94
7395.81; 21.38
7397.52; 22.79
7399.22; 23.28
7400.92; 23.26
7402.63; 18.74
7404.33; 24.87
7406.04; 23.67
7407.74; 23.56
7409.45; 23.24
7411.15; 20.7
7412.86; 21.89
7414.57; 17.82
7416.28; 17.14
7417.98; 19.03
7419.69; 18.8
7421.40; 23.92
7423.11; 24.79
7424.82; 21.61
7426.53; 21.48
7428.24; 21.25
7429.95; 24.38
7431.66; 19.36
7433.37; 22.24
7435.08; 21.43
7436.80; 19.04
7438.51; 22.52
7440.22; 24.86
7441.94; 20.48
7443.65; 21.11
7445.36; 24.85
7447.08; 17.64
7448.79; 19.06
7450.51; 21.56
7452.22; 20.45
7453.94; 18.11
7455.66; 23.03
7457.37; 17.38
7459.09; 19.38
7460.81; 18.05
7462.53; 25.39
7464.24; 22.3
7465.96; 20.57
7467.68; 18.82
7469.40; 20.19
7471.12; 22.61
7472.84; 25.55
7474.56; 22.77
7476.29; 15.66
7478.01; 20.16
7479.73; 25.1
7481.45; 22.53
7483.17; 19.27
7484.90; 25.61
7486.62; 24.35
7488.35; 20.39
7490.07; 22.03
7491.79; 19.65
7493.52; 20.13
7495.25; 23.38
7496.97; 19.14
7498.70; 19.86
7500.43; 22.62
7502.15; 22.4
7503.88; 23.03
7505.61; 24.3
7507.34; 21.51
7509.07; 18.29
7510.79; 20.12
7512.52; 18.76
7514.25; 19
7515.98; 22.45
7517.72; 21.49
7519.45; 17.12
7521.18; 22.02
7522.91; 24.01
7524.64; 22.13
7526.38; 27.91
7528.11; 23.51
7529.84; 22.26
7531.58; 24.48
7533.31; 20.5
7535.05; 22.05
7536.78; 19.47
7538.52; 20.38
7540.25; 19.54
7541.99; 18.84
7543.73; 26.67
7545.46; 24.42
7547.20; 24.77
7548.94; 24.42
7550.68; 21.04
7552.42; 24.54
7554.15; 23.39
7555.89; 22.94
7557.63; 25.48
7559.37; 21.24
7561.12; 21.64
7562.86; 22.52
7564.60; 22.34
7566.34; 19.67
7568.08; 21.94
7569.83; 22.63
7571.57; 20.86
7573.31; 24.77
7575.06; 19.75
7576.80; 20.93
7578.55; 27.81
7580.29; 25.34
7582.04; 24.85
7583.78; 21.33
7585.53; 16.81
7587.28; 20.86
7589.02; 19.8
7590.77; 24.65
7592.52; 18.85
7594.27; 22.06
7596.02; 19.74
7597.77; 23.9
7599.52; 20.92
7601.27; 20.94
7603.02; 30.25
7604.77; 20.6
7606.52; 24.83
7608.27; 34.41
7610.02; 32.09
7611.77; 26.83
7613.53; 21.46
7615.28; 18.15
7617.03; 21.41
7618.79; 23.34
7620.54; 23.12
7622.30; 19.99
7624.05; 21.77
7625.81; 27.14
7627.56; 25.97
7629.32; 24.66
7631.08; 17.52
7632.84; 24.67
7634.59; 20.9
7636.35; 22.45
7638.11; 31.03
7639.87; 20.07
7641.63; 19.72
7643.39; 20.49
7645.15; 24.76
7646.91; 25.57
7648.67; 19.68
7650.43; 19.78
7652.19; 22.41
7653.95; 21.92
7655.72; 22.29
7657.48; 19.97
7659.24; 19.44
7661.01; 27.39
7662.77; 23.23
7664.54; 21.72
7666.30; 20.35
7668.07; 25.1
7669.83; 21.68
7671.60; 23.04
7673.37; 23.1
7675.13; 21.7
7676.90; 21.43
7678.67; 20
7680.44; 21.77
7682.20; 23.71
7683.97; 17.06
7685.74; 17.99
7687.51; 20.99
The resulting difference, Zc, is -0.8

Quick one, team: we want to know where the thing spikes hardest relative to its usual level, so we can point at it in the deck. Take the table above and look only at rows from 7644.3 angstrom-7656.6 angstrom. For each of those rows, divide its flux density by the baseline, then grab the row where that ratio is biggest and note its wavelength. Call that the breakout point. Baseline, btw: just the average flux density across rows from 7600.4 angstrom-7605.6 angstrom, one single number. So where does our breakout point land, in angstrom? 7646.91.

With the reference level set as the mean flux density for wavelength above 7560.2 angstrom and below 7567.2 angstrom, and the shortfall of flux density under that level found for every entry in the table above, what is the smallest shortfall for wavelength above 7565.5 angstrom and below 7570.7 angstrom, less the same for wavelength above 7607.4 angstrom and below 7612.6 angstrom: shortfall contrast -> 12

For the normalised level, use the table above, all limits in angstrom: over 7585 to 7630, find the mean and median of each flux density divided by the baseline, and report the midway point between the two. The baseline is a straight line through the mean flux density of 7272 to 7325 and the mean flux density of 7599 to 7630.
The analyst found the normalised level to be 0.93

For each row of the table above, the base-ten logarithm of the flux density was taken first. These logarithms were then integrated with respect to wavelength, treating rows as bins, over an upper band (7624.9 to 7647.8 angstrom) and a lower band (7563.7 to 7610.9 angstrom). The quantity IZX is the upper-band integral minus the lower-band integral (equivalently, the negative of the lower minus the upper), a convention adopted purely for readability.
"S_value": -33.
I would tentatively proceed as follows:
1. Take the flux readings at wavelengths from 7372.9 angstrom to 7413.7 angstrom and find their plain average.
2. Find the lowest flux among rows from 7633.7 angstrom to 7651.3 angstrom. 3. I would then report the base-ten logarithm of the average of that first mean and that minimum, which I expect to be 1.32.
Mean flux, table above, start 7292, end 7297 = 21.3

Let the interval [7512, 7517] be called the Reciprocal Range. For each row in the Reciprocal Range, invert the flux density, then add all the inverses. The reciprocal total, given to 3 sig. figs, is 0.150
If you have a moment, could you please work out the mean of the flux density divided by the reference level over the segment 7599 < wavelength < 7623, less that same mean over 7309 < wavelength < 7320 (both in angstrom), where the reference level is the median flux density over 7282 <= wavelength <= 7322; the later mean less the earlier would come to 0.037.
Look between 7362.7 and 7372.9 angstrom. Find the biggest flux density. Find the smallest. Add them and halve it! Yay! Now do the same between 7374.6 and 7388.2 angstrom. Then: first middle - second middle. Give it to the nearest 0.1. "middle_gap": 1.4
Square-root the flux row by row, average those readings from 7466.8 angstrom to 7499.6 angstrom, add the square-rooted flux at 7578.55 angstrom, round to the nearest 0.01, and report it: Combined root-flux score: 9.89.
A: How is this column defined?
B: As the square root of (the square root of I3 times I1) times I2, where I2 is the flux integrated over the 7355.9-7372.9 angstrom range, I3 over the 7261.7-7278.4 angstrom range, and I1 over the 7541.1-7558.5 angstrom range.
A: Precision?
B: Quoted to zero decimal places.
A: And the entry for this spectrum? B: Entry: 396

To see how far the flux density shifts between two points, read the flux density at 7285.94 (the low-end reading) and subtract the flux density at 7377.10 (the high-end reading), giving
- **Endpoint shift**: 4.2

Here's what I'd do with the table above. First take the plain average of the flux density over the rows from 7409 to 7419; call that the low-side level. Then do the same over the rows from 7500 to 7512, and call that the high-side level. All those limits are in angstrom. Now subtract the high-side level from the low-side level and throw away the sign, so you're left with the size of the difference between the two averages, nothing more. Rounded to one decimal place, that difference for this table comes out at 1.8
